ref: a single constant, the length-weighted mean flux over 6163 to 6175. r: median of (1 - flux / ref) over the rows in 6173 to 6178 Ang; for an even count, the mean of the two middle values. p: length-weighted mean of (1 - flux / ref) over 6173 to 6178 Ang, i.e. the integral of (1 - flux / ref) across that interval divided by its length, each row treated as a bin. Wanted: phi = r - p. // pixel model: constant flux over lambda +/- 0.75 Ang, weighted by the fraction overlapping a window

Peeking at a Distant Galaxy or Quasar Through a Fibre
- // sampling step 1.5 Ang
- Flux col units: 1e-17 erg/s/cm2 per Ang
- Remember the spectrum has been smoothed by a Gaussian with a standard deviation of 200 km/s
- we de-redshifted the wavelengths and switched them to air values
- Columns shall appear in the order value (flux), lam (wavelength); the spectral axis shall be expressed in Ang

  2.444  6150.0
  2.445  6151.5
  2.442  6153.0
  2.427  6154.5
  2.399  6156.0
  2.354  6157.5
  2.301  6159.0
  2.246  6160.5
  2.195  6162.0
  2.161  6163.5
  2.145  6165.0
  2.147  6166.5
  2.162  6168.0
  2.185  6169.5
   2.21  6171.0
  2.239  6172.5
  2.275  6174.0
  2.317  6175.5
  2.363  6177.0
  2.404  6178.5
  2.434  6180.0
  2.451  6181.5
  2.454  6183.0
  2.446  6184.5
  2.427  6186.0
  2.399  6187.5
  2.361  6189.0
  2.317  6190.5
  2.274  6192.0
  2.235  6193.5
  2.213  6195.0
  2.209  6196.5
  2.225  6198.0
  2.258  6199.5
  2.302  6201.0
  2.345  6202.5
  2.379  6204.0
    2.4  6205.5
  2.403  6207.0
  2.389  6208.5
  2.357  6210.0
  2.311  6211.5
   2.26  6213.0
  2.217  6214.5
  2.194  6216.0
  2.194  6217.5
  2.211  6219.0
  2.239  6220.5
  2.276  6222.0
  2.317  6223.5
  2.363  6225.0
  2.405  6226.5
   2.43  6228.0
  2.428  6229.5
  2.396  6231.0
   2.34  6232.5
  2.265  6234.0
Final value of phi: 0.001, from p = -0.06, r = -0.056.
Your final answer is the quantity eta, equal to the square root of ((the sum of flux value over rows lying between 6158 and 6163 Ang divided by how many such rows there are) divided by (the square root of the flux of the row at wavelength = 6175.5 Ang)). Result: 1.215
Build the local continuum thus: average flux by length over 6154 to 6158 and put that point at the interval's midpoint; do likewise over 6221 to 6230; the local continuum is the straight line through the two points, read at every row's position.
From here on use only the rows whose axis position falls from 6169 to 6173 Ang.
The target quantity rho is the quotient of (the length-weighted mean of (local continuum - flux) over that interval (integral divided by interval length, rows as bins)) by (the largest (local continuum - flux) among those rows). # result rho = 0.87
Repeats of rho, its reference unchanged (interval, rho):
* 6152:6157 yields 4.90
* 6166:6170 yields 0.93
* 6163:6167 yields 0.98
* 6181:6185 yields 1.06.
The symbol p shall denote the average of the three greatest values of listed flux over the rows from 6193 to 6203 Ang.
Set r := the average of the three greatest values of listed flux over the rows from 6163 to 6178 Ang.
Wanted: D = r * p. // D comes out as 5.34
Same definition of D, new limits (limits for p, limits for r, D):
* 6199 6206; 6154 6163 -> 5.68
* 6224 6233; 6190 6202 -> 5.56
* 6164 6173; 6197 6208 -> 5.29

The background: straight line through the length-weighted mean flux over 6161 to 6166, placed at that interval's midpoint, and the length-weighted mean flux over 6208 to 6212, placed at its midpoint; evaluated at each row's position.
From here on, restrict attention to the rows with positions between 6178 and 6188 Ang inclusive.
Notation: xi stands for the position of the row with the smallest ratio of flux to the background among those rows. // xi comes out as 6187.5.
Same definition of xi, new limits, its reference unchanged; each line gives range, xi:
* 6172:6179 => 6172.5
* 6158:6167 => 6166.5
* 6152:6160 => 6159.0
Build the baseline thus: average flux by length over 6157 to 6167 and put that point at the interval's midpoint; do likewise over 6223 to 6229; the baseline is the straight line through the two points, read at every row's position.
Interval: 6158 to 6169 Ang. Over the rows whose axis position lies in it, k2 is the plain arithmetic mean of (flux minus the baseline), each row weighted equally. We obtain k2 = -0.03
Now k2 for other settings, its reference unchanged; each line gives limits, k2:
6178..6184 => 0.17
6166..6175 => -0.04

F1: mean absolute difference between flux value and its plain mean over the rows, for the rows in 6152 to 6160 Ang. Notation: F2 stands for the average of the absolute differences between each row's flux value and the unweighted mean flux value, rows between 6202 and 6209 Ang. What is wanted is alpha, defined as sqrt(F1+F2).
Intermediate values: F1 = 0.046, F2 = 0.0170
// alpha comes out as 0.25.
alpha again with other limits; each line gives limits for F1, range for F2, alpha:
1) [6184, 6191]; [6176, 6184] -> 0.27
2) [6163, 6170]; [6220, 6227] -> 0.25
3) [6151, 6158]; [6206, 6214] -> 0.28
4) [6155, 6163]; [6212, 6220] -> 0.29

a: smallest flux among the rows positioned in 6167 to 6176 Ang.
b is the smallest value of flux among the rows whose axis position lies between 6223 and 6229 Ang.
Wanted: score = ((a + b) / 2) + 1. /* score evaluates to 3.24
